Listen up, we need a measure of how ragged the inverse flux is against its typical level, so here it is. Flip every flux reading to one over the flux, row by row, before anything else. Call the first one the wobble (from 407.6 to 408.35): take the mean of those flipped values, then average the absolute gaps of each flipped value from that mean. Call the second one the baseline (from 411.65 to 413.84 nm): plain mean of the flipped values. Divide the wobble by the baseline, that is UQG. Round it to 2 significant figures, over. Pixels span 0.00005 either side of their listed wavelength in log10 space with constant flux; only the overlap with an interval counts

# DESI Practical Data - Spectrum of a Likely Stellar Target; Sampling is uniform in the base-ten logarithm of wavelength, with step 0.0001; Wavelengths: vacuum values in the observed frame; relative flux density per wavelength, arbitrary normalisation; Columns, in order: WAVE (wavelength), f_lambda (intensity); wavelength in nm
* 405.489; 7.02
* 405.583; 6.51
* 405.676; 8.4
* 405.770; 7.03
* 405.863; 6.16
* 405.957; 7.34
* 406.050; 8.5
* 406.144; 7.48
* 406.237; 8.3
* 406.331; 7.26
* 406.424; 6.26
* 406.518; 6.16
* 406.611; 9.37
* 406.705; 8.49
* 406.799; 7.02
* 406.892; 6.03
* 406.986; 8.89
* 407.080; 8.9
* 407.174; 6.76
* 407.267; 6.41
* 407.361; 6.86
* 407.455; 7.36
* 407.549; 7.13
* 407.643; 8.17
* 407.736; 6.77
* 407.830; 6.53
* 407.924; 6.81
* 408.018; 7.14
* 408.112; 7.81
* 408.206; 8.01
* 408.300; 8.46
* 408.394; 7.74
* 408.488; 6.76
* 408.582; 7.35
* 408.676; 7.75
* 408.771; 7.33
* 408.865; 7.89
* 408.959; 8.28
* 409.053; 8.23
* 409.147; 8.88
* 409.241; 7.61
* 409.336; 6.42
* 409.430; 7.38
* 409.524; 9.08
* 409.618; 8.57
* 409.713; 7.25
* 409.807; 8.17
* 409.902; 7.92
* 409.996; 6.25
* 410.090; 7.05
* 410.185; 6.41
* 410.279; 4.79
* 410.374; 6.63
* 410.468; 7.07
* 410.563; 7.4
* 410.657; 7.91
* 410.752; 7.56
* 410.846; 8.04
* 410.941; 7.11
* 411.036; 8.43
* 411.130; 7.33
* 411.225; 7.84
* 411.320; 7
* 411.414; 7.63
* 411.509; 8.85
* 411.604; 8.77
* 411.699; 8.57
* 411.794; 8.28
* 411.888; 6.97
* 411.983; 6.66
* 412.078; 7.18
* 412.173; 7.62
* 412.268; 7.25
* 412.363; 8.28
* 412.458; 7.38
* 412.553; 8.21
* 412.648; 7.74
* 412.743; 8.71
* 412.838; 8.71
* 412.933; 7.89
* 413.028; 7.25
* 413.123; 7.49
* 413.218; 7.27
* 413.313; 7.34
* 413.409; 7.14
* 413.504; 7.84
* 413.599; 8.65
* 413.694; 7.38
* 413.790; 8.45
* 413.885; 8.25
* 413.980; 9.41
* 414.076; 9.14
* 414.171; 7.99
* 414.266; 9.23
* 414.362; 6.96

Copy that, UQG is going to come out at 0.091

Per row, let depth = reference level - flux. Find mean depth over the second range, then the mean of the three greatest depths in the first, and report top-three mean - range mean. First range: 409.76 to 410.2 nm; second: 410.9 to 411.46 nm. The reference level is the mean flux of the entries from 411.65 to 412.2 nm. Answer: 0.99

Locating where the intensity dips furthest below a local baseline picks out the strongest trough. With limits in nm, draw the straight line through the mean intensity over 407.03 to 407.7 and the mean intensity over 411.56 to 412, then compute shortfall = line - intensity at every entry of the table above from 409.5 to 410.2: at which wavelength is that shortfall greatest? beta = 409.996 nm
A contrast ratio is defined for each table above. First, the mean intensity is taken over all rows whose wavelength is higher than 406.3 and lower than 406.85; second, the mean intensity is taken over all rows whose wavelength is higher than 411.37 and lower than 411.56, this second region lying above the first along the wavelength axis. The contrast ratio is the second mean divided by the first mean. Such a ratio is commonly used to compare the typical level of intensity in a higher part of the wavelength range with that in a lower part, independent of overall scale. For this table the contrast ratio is 1.11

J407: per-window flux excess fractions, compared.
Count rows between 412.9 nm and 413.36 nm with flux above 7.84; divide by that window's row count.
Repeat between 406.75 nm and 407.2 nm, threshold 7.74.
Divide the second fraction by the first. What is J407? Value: 2.0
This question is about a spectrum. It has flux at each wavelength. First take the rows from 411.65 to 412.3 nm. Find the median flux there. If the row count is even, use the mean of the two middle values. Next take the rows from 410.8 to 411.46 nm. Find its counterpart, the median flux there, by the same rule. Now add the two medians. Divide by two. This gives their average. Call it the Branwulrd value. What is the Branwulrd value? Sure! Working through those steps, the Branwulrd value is 7.44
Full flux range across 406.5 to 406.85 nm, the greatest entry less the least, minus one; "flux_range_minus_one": 2.2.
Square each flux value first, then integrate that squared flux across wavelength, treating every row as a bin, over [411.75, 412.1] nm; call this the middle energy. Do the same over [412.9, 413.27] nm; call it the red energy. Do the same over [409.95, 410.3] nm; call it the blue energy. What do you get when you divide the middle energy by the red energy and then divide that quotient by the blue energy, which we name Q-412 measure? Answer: 0.066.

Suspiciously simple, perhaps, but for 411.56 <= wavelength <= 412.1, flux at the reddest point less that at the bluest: -1.6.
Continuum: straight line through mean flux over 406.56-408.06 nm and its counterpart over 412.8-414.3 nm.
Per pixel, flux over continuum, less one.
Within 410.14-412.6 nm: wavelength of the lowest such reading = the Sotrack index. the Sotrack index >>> 410.279 nm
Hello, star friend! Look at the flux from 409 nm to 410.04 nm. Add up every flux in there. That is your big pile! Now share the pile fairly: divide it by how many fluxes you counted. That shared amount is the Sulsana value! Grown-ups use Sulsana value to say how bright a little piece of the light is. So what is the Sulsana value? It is 7.80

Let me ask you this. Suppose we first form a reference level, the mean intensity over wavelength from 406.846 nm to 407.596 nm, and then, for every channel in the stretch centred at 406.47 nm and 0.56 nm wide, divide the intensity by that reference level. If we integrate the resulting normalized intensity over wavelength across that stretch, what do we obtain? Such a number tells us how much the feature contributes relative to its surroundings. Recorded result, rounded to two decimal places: 0.59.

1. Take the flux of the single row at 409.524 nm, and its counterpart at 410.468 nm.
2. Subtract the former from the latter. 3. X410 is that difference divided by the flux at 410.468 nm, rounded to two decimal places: -0.28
